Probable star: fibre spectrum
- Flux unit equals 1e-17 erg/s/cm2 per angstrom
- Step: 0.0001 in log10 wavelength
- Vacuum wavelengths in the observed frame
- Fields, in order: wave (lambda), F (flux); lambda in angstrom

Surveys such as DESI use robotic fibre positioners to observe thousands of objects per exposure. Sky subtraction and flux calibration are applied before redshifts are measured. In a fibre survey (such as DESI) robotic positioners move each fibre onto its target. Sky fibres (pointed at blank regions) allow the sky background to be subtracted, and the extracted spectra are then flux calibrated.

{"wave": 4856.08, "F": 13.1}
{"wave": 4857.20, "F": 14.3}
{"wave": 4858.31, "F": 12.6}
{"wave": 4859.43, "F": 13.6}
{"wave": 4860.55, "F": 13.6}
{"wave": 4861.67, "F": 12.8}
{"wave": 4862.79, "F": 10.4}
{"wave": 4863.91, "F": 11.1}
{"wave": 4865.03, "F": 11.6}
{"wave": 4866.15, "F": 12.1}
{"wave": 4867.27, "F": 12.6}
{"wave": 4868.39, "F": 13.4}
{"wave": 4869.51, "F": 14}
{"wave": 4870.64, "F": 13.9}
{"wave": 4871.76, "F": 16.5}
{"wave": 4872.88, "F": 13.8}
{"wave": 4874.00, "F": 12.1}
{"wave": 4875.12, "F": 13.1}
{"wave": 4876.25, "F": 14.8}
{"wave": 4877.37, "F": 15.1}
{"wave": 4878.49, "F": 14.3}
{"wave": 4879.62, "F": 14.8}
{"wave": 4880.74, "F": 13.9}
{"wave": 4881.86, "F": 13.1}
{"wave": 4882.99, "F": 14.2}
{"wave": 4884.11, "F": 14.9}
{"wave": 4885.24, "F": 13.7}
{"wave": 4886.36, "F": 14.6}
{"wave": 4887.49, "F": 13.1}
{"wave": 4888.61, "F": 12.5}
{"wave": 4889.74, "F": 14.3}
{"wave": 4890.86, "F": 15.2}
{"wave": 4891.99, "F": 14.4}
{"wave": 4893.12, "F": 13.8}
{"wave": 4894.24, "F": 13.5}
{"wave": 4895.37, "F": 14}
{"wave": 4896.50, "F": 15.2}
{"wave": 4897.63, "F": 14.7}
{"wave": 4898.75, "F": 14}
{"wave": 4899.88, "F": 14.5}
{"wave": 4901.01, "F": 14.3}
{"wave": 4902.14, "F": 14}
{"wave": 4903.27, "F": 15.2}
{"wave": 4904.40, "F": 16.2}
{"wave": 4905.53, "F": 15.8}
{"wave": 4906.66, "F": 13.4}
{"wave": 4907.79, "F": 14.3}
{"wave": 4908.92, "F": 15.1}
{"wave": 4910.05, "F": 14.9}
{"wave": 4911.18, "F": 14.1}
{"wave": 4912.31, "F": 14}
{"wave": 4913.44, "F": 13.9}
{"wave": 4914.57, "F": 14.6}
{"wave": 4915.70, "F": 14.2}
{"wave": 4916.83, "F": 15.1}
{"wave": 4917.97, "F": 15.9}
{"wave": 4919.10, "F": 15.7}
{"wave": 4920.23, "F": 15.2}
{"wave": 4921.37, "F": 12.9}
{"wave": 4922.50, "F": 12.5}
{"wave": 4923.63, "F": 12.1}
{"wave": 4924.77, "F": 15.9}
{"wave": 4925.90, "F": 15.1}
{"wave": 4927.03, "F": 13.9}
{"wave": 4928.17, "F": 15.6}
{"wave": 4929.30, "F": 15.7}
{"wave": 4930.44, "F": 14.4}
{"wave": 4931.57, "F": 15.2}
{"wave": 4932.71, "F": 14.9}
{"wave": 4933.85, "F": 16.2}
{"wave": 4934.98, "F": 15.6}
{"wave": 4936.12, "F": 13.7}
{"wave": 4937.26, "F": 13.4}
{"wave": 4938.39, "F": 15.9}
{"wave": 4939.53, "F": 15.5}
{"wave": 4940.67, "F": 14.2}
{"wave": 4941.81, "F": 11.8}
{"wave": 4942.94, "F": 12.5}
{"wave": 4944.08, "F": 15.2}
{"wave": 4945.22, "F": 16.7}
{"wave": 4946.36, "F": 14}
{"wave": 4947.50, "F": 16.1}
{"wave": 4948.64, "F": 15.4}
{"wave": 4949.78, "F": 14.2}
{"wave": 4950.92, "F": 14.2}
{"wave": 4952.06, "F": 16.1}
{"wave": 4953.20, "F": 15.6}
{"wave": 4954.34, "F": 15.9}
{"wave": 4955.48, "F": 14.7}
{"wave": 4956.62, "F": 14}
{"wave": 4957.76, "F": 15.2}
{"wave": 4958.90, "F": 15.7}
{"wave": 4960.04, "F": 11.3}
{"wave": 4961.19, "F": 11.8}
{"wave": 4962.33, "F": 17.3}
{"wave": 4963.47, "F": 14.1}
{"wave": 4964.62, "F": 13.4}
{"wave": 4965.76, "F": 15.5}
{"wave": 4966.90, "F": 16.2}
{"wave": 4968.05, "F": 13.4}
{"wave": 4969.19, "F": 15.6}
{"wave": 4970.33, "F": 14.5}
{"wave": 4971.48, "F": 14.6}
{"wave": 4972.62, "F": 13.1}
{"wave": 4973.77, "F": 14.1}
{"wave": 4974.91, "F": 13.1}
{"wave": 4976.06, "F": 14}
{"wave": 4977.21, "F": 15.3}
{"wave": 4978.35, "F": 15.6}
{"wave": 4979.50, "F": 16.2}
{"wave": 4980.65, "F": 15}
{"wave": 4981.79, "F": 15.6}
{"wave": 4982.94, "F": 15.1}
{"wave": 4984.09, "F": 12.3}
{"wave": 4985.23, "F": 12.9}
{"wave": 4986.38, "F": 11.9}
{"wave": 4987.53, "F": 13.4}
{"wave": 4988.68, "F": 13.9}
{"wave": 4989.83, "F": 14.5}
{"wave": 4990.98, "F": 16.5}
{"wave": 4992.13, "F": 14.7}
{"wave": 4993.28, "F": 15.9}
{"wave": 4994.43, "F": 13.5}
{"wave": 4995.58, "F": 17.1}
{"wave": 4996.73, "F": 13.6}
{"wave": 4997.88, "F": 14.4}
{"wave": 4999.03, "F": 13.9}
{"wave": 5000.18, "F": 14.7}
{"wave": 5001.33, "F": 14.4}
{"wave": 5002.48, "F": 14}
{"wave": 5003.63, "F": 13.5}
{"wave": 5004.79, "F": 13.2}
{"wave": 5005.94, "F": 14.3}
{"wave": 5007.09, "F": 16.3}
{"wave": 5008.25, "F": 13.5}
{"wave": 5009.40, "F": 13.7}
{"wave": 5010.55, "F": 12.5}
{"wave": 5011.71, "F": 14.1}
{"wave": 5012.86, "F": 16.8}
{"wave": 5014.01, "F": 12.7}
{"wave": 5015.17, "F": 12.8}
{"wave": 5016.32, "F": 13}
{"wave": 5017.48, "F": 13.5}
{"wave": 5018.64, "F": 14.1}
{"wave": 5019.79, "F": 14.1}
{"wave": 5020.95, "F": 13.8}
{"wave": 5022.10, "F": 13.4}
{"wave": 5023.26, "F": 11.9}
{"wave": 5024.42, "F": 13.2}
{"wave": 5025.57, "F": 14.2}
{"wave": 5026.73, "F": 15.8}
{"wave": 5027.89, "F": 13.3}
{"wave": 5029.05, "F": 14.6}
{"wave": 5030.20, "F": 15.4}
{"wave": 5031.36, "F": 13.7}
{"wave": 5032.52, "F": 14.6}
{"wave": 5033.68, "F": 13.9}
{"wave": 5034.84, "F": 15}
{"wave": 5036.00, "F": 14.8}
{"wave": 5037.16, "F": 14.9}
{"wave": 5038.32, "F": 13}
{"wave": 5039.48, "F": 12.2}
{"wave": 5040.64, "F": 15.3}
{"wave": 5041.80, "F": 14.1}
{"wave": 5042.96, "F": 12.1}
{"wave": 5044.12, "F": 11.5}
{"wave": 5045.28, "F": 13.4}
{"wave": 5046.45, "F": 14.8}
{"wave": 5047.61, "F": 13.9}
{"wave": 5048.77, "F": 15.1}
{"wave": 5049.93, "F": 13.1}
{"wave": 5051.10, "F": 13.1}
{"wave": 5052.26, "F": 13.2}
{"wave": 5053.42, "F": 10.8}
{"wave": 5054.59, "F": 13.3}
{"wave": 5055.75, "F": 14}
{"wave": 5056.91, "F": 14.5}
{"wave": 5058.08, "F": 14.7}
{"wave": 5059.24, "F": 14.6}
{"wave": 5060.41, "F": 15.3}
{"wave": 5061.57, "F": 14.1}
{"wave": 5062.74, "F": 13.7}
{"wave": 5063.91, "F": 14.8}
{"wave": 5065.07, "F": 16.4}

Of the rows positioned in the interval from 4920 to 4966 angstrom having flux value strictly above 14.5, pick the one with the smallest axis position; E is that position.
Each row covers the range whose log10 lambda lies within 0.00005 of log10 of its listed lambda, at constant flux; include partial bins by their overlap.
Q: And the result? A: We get 4920.23 angstrom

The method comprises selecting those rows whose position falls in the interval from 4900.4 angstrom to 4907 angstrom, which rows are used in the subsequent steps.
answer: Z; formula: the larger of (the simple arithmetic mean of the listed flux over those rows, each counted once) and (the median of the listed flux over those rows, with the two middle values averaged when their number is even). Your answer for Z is 14.8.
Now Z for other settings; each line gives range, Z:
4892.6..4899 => 14.2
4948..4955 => 15.5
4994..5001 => 14.5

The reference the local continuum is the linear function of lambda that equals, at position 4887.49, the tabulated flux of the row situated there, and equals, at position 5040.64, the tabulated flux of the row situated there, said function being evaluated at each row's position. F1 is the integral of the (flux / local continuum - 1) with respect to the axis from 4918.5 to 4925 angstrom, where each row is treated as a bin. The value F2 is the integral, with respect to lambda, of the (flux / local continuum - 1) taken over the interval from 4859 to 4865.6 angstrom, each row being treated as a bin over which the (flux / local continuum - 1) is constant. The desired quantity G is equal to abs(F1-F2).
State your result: 0.479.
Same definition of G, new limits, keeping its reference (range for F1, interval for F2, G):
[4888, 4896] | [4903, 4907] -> 0.083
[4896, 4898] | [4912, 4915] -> 0.108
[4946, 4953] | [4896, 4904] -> 0.251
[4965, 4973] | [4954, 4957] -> 0.082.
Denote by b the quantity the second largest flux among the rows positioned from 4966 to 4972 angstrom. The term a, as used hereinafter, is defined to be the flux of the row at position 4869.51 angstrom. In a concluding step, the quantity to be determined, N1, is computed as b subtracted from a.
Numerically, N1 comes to -1.6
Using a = 14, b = 15.6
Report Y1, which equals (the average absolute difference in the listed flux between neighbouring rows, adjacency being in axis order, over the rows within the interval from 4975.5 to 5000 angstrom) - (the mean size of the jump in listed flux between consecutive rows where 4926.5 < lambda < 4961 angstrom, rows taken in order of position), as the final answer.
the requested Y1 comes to 0.1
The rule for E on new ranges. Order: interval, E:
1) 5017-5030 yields 5026.73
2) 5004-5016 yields 5007.09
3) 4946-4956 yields 4947.50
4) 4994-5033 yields 4995.58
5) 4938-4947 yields 4938.39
